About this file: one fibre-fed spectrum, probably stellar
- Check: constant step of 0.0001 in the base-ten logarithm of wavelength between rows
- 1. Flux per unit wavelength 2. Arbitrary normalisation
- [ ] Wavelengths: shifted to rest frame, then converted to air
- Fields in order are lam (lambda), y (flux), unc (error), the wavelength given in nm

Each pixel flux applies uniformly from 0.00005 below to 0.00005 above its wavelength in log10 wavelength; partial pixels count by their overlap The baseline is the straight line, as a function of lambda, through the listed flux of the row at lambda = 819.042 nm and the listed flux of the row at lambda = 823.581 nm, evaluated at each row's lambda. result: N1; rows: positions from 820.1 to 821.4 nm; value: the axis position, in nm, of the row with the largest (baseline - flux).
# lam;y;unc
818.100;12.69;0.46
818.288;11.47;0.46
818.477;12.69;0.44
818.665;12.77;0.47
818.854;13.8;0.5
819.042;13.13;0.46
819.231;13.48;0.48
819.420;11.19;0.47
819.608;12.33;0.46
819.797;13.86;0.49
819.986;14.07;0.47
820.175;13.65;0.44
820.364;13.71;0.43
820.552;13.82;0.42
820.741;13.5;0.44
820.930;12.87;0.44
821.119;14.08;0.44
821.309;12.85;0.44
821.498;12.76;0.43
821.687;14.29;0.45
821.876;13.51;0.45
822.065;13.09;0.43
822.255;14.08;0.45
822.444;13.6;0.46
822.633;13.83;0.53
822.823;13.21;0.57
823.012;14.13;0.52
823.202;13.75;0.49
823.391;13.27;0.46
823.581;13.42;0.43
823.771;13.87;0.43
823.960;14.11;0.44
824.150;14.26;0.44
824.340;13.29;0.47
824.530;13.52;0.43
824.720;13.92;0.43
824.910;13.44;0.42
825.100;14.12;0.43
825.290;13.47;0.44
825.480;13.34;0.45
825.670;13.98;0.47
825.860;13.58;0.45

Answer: 821.309 nm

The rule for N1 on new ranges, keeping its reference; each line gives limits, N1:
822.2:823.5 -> 822.823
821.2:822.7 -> 821.498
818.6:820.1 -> 819.420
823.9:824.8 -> 824.340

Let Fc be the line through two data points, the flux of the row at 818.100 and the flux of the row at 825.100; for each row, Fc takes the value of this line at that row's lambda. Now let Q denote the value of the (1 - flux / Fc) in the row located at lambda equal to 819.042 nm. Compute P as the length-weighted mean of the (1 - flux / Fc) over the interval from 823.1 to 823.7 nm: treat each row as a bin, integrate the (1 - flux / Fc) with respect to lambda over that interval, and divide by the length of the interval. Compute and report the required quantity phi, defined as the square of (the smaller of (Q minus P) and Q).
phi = 0.002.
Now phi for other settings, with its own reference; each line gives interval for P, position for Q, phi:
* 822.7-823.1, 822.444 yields 0.000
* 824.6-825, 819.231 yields 0.005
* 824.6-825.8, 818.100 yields 0.001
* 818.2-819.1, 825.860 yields 0.002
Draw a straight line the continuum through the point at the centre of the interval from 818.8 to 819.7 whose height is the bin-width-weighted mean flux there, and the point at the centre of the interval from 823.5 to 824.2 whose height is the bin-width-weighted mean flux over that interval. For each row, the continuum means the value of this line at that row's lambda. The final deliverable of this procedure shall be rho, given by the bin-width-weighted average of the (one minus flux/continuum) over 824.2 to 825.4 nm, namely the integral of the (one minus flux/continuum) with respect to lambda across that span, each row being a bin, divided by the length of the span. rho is 0.035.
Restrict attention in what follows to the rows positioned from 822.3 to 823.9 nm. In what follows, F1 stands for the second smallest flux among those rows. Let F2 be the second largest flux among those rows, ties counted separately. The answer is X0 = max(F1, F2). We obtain 13.9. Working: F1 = 13.27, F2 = 13.87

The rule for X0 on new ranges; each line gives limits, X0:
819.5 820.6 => 13.9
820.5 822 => 14.1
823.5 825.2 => 14.1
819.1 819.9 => 13.5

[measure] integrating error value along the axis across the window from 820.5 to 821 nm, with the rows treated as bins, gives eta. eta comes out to 0.217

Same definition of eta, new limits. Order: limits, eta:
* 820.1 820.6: 0.216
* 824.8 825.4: 0.258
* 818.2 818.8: 0.275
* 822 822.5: 0.223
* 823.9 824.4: 0.224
